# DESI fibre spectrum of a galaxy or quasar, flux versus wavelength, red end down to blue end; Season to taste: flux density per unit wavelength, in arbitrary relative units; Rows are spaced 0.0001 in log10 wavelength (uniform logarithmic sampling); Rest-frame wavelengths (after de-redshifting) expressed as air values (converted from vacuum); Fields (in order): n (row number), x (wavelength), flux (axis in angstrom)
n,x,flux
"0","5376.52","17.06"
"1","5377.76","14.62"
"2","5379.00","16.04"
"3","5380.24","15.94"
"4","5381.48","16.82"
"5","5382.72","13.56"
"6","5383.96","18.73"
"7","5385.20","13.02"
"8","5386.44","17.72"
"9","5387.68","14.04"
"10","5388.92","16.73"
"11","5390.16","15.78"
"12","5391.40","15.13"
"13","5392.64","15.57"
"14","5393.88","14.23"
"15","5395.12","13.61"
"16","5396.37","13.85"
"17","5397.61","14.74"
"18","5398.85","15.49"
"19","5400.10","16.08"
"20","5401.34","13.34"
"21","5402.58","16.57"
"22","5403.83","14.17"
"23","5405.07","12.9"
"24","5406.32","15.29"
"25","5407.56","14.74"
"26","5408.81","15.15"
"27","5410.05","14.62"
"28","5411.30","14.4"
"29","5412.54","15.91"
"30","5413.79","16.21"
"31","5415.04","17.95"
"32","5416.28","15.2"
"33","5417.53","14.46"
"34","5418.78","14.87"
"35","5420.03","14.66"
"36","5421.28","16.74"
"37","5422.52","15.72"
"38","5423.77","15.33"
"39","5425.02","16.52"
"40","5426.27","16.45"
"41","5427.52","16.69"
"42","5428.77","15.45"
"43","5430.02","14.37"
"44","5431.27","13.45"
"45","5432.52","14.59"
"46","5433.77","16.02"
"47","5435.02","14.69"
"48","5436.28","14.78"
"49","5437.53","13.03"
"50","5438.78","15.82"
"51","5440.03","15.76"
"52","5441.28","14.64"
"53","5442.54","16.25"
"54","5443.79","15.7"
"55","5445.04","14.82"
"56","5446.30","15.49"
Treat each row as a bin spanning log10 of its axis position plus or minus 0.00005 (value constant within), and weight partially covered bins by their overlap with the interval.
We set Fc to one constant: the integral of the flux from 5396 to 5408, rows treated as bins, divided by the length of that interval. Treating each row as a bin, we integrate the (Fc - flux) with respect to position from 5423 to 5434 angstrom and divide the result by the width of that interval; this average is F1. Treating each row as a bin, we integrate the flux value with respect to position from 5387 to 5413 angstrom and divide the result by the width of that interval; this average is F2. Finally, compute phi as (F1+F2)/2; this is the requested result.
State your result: 7.10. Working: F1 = -0.67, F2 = 14.9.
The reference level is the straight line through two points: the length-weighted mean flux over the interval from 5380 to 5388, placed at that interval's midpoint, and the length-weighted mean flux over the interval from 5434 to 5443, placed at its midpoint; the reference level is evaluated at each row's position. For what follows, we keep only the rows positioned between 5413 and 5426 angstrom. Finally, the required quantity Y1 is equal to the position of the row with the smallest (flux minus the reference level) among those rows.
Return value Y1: 5417.53 angstrom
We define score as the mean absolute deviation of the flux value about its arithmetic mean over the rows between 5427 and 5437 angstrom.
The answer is 0.79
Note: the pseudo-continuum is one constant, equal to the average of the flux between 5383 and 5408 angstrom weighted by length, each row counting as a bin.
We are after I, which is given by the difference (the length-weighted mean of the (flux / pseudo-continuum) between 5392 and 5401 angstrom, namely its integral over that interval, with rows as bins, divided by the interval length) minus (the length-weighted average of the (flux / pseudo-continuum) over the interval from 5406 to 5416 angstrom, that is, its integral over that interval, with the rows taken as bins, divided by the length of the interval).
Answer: -0.05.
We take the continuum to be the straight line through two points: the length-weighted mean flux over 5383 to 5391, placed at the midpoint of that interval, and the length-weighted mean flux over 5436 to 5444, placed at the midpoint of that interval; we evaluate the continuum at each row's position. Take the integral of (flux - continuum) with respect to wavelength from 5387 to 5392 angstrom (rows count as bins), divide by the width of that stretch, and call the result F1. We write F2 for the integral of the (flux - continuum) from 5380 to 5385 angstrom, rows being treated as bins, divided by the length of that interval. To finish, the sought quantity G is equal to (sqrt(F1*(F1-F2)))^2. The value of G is 0.2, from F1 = -0.40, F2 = 0.1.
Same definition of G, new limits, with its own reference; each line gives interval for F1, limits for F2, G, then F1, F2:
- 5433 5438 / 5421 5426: 0.6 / -0.52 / 0.7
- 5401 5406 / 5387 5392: 1.2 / -1.29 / -0.4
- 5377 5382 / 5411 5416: 0.1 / -0.12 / 0.7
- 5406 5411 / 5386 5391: 0.5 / -0.69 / 0.1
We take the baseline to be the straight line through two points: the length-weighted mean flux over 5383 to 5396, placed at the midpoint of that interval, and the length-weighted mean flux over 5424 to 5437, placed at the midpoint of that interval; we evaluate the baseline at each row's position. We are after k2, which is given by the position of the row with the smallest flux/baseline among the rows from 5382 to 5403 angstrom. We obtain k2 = 5385.20 angstrom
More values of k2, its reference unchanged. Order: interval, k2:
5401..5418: 5405.07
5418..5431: 5430.02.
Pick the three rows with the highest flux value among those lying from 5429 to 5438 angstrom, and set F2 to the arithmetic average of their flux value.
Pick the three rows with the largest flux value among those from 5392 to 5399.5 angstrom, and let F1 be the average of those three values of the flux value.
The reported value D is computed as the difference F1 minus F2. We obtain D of 0.1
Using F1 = 15.3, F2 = 15.2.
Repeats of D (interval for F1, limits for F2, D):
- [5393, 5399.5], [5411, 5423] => -2.1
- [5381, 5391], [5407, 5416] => 1.1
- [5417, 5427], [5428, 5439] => 0.8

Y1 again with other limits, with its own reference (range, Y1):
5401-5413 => 5405.07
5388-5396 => 5395.12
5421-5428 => 5423.77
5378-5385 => 5382.72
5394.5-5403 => 5401.34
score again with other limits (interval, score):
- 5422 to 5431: 0.65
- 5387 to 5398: 0.84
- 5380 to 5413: 1.13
